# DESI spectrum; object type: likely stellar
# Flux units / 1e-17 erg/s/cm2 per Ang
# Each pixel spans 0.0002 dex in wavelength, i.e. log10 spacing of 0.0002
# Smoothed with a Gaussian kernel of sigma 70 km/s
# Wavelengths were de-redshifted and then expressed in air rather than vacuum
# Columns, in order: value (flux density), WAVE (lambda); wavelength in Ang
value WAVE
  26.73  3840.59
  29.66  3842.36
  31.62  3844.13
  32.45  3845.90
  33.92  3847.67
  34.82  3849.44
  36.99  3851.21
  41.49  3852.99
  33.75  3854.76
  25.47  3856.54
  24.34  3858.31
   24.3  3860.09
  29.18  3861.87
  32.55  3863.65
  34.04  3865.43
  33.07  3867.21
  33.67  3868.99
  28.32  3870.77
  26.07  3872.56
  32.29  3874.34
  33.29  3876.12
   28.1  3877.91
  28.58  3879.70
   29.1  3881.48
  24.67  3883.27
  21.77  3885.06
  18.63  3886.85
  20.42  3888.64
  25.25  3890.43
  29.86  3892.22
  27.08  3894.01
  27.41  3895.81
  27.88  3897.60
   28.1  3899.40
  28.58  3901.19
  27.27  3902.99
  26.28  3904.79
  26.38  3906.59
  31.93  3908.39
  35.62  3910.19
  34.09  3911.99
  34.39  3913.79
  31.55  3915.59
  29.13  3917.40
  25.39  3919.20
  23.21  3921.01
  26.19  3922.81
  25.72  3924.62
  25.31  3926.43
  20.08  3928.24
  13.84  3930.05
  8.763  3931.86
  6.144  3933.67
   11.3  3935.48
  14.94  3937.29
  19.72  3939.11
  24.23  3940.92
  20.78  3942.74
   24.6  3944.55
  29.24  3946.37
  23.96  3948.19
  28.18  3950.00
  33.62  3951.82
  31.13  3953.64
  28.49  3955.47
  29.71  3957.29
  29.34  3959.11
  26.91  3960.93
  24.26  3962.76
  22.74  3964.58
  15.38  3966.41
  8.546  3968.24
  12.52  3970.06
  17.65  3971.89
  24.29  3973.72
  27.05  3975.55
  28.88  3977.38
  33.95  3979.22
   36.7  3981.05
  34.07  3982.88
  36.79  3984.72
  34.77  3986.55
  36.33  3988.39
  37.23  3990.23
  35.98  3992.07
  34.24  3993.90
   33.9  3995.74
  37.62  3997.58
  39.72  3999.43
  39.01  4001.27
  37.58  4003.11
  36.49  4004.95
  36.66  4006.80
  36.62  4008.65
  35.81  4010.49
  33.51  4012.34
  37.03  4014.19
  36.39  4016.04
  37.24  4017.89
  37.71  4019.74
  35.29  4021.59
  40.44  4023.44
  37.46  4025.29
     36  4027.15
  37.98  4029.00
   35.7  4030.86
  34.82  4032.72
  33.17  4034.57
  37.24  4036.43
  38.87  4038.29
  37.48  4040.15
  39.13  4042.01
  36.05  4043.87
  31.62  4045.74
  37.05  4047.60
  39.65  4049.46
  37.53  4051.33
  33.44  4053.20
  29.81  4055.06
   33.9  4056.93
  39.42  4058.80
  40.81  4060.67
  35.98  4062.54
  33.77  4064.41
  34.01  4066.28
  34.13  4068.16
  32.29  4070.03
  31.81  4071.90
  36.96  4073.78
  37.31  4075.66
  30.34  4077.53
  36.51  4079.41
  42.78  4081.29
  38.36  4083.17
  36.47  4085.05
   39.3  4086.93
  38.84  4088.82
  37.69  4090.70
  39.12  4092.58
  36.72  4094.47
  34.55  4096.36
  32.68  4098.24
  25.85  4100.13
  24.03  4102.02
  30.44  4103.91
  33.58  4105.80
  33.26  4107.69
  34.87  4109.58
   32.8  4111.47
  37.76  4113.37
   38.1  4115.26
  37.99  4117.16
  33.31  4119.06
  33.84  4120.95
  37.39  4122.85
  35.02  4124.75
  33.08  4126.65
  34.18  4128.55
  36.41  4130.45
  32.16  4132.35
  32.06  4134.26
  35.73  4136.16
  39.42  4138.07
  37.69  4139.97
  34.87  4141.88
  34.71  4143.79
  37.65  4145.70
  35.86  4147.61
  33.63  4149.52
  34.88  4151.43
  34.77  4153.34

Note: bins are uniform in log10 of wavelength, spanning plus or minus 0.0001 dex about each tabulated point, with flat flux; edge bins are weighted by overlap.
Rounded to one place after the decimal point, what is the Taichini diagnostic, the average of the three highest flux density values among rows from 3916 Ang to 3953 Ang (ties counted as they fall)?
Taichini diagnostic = 30.7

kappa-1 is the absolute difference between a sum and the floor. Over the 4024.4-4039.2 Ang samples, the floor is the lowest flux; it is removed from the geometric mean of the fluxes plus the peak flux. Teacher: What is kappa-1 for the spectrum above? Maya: 42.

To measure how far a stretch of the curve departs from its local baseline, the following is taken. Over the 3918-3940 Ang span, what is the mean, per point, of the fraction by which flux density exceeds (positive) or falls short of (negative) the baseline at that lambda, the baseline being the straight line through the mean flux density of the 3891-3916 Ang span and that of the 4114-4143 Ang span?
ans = -0.39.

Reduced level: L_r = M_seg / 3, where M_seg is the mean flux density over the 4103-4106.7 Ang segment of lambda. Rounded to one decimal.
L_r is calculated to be 10.7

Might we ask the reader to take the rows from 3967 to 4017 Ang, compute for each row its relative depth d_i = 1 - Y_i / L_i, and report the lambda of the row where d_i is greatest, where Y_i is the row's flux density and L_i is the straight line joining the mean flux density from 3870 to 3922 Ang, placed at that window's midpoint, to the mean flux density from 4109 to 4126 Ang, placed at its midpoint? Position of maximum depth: 3968.24 Ang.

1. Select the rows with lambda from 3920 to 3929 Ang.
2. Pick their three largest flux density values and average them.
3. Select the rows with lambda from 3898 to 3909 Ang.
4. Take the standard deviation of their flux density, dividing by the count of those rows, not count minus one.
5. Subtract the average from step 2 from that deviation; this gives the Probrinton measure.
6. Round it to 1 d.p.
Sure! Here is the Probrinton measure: -23.8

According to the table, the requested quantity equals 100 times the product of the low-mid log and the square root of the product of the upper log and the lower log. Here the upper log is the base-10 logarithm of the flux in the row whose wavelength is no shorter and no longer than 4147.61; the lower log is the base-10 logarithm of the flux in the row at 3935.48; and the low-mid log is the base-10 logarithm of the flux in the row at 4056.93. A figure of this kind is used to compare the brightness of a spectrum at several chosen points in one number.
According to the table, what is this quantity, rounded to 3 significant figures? 196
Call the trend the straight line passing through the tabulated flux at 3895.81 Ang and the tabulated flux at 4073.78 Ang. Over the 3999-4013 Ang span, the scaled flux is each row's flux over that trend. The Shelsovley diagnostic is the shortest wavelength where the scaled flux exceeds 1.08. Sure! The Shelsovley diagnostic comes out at 3999.43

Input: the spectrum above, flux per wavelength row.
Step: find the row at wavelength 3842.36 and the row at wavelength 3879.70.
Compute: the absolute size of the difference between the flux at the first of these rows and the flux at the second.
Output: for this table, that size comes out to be 1.1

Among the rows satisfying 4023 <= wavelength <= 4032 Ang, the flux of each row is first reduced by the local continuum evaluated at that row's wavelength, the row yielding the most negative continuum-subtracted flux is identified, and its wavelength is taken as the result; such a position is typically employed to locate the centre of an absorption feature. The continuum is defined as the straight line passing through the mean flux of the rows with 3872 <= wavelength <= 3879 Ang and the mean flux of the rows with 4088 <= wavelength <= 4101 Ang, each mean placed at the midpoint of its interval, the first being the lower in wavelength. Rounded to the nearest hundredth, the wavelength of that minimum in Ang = 4030.86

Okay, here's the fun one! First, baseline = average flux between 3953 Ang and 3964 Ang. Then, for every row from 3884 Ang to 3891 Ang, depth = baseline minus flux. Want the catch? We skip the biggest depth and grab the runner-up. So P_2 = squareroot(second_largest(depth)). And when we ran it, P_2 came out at 2.8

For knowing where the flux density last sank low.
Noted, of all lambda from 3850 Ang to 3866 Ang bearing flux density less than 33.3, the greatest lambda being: 3863.65 Ang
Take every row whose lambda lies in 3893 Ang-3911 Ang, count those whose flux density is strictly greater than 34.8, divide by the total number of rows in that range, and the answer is 0.10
